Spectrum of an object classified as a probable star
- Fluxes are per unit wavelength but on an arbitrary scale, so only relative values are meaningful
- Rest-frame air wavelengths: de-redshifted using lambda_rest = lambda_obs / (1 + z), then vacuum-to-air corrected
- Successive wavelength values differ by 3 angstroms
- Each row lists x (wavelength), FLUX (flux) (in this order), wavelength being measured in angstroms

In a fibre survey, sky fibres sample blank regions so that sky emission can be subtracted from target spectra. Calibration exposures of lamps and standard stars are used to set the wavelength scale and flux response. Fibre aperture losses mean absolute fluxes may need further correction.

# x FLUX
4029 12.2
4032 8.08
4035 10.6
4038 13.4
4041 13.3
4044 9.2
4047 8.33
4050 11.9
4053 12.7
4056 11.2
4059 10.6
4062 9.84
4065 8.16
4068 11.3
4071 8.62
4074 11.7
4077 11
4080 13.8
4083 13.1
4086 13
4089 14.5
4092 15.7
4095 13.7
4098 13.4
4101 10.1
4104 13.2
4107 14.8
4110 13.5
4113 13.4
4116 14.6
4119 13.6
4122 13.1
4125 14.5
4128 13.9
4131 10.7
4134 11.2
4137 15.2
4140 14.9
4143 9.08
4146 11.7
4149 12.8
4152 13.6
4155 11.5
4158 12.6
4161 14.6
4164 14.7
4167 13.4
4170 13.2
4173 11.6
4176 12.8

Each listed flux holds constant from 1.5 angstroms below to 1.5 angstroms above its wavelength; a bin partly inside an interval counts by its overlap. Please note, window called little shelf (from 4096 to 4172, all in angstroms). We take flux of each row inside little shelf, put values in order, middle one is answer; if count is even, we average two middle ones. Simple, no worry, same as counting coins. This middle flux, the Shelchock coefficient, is 13.4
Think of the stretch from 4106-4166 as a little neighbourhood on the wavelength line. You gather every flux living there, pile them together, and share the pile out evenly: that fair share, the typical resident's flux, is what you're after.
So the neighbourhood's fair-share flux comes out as 13.2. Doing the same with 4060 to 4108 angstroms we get 12.2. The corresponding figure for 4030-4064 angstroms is 10.8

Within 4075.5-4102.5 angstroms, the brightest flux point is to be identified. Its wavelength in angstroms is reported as 4092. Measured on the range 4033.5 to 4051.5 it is 4038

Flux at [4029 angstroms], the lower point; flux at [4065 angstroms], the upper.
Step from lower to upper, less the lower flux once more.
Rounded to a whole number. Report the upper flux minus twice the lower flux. -16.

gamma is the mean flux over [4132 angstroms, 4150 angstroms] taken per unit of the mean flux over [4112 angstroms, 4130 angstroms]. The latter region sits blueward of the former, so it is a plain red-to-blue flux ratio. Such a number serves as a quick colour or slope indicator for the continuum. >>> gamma 0.90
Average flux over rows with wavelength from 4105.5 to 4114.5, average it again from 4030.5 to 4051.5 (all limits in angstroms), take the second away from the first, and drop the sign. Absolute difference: 3.2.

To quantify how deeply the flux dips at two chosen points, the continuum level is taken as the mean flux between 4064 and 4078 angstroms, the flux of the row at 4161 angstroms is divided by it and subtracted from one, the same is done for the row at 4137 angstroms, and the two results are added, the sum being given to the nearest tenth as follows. -0.9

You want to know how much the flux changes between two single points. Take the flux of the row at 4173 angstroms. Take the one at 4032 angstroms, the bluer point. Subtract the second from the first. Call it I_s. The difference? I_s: 3.5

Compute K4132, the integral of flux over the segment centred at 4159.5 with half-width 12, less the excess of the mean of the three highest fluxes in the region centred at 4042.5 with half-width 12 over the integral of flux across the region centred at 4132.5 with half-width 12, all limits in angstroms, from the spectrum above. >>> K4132 614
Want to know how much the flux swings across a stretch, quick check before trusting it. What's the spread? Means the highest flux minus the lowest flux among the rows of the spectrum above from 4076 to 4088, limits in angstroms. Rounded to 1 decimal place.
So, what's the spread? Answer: 2.8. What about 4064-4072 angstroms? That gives 3.1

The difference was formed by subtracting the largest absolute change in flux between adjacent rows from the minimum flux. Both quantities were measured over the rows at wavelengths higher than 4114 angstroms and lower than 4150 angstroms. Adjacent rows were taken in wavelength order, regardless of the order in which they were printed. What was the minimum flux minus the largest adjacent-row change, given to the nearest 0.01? 3.26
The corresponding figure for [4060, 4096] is 5.02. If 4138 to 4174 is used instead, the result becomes 3.26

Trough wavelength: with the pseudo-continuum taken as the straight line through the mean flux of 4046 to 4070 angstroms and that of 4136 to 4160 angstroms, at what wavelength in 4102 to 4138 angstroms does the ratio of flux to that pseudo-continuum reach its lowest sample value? 4131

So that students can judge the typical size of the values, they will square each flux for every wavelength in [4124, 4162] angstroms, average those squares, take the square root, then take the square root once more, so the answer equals 3.59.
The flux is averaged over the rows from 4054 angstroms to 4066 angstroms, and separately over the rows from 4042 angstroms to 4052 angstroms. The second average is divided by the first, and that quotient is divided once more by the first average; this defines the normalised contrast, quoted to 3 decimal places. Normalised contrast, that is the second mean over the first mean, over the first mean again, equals 0.099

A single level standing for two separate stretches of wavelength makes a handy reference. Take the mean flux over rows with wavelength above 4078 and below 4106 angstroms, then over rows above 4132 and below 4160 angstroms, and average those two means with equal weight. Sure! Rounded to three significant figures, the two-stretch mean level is 12.9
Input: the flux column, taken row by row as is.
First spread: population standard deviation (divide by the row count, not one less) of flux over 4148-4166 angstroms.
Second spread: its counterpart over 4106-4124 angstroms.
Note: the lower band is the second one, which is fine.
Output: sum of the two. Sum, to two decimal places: 1.77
